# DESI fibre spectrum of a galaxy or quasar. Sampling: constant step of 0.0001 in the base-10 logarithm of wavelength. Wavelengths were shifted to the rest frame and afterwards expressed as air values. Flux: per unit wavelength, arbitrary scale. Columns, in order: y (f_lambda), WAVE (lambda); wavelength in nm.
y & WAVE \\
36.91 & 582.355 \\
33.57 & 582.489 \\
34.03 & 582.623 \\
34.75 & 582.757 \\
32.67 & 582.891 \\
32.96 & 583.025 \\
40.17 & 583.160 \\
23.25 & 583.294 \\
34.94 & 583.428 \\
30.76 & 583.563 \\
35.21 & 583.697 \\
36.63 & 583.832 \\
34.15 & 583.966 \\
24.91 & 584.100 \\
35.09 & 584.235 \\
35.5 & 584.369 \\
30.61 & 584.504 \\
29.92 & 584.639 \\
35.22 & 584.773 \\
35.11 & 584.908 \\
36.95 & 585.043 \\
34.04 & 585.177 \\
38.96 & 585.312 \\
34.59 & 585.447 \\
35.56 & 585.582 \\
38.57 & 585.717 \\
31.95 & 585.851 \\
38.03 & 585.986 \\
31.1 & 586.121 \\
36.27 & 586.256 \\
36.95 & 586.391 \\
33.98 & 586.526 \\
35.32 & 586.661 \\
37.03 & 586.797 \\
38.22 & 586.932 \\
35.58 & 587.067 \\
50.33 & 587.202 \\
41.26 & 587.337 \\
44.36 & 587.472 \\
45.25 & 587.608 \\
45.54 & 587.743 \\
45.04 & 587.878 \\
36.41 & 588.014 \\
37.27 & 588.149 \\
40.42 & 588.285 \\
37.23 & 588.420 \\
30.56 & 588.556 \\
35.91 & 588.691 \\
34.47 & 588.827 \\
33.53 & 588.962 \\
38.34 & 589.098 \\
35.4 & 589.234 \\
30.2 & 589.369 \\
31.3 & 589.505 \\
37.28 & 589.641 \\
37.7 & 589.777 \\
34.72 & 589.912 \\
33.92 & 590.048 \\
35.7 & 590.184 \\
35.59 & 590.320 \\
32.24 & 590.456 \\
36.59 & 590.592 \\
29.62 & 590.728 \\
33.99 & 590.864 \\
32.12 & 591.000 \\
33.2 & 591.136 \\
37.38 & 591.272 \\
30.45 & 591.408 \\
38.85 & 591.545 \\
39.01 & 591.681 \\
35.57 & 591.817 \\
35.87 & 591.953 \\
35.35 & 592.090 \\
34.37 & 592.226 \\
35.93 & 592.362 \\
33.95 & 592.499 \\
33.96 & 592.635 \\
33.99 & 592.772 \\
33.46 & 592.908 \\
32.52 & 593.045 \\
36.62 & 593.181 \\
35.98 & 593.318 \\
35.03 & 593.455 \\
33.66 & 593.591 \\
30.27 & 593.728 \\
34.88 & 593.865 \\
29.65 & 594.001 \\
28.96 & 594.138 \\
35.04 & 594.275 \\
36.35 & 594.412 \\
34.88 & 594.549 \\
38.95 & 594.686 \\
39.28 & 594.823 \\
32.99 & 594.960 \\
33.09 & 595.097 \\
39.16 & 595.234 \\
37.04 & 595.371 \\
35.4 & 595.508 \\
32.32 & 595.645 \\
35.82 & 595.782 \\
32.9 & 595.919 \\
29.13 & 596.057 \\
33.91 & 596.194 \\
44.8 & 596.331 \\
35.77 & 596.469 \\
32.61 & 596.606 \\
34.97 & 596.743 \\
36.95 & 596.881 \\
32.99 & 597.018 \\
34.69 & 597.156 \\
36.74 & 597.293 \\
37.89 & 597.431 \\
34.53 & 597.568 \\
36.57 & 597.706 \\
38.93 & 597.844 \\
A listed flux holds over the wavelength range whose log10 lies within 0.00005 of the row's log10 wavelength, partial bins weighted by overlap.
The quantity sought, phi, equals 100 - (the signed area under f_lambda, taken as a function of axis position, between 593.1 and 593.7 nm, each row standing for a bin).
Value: 79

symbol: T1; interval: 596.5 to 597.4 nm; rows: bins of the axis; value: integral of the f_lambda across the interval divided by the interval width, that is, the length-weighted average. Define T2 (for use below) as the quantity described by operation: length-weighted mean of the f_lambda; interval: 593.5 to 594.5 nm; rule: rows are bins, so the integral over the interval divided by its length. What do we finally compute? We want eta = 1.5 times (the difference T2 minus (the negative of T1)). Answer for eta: 102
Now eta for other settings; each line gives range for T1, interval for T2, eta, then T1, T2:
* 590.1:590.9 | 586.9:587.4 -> 113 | 33.9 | 41.6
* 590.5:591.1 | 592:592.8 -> 102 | 33.1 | 34.6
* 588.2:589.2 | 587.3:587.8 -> 120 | 35.8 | 44.2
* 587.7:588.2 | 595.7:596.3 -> 112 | 41.0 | 33.7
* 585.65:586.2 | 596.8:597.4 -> 106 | 35.0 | 35.5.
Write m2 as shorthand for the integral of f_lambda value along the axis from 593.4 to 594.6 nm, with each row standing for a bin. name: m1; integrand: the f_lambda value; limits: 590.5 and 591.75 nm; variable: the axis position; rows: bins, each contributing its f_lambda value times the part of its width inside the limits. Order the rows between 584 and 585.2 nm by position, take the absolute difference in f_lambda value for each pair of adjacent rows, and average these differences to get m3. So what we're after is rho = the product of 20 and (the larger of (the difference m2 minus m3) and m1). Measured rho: 863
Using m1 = 43.2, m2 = 39.8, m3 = 3.29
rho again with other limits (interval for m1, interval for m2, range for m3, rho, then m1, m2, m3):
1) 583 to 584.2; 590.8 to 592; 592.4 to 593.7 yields 823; 39.1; 42.2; 1.07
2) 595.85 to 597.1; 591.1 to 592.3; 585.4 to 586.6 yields 872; 43.6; 42.8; 4.05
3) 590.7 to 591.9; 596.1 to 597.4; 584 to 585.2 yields 867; 41.6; 46.6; 3.29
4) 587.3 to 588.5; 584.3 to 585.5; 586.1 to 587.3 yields 991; 49.6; 41.5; 3.81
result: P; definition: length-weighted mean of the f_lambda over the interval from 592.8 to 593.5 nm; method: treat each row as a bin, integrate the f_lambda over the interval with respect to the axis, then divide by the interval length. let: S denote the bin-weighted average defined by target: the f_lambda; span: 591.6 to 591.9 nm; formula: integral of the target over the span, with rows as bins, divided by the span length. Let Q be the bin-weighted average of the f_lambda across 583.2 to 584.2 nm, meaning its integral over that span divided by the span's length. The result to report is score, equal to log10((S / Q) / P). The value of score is -1.47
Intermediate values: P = 34.7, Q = 31.8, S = 37.4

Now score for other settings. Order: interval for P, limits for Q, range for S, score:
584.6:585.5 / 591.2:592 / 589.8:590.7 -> -1.56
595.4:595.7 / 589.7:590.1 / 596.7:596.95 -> -1.53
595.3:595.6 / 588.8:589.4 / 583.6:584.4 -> -1.57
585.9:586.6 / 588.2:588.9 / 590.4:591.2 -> -1.58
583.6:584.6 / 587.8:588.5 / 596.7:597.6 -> -1.56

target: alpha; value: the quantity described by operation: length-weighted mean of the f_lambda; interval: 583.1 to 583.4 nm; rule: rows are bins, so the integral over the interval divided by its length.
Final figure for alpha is 32.0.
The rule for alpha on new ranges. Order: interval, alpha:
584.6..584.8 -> 32.5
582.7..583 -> 33.6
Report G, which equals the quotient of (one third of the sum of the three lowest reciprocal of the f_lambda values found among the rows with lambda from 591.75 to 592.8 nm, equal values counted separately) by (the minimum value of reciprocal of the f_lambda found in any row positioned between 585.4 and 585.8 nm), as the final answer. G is 1.08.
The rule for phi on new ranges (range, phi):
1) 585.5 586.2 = 75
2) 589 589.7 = 76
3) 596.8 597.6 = 71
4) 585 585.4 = 85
